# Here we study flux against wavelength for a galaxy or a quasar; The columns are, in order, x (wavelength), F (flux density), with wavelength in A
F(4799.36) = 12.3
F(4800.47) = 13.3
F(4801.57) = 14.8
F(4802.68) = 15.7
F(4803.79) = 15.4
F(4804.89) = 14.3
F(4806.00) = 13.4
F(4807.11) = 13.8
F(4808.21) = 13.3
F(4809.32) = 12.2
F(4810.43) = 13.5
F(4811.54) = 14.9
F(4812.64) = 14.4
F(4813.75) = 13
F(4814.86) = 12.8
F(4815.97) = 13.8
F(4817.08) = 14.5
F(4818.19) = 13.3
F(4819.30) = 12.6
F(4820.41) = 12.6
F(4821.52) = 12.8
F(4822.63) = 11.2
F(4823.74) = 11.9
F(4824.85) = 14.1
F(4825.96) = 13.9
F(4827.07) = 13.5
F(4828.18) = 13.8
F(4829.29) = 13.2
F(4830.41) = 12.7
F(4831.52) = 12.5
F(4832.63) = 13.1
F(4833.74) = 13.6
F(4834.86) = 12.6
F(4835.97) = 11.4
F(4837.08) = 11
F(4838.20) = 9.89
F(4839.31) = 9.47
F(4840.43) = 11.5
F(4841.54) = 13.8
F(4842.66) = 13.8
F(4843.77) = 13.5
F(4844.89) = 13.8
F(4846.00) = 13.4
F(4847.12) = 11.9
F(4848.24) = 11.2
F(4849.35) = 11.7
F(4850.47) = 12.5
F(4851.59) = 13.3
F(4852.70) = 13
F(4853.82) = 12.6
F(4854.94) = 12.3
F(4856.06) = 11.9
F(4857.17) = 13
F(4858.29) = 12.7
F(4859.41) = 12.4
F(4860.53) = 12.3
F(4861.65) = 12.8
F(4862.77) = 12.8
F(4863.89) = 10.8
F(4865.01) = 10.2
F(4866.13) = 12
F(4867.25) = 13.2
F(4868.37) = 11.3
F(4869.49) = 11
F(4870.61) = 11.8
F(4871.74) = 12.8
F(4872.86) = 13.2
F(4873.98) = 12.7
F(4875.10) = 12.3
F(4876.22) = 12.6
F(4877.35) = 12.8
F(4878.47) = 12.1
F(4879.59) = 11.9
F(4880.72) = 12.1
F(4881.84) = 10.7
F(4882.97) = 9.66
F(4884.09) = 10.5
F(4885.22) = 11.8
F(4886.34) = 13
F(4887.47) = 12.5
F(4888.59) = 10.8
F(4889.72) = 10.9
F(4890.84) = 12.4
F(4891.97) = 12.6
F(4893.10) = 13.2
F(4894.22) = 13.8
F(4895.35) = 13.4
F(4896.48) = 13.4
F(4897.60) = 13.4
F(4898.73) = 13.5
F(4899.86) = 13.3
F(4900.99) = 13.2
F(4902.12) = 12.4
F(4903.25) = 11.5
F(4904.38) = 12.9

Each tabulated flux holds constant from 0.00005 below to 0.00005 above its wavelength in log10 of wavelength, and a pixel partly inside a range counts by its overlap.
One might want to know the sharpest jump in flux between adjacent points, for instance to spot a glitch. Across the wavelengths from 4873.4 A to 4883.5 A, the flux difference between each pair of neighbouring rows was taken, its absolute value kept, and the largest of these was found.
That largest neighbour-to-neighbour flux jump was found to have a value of 1.4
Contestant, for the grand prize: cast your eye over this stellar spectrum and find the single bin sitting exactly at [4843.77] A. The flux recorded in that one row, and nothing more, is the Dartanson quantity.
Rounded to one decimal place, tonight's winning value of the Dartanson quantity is 13.5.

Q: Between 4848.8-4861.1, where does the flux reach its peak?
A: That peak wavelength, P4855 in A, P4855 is 4851.59 A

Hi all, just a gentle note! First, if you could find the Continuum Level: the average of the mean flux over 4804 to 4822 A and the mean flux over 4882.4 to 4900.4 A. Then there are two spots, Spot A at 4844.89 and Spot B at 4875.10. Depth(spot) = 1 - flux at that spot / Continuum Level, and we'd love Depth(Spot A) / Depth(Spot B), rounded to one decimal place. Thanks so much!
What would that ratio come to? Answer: -1.4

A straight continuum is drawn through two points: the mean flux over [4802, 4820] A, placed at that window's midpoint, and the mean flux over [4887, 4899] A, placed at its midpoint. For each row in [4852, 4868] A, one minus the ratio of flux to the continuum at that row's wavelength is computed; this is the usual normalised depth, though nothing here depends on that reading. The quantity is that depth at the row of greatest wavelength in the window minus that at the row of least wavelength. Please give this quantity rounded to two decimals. -0.03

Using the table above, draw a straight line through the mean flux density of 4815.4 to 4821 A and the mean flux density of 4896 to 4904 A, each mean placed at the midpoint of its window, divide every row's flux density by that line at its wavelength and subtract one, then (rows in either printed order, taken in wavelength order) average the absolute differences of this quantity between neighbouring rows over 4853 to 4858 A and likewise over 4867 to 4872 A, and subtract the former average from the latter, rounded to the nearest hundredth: 0.03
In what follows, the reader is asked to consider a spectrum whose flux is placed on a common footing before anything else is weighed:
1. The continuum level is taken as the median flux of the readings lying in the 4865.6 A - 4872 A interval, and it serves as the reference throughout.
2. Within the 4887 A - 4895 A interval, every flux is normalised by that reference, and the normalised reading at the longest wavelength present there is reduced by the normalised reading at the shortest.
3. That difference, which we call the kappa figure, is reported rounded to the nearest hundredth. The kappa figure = 0.11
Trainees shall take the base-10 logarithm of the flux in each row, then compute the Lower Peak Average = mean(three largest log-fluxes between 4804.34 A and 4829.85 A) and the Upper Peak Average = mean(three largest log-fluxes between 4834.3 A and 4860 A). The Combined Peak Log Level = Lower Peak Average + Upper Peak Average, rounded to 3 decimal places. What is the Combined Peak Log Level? 2.304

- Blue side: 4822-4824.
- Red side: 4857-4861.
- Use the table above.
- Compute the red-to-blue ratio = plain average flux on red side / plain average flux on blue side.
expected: 1.09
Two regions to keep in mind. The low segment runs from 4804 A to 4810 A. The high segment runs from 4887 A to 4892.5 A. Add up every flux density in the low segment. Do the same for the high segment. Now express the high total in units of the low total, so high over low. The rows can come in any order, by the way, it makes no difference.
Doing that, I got 0.88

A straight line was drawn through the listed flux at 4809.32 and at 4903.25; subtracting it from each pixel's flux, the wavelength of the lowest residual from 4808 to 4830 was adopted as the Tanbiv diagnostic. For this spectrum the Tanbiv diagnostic 4822.63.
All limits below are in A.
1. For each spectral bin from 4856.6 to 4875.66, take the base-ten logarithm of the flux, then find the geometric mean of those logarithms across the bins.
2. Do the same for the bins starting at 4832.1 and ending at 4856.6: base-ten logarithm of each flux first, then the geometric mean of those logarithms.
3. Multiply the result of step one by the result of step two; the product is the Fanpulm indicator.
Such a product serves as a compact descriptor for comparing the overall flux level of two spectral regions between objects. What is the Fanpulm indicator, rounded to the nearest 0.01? 1.18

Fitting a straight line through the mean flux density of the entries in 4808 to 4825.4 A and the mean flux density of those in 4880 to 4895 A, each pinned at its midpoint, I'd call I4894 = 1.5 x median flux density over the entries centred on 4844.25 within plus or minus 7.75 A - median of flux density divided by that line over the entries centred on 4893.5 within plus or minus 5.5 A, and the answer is 17.2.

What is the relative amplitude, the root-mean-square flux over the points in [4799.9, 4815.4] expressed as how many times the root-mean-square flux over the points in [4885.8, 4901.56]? 1.09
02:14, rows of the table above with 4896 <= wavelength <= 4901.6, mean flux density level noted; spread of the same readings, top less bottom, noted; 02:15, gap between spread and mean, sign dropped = 13.1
